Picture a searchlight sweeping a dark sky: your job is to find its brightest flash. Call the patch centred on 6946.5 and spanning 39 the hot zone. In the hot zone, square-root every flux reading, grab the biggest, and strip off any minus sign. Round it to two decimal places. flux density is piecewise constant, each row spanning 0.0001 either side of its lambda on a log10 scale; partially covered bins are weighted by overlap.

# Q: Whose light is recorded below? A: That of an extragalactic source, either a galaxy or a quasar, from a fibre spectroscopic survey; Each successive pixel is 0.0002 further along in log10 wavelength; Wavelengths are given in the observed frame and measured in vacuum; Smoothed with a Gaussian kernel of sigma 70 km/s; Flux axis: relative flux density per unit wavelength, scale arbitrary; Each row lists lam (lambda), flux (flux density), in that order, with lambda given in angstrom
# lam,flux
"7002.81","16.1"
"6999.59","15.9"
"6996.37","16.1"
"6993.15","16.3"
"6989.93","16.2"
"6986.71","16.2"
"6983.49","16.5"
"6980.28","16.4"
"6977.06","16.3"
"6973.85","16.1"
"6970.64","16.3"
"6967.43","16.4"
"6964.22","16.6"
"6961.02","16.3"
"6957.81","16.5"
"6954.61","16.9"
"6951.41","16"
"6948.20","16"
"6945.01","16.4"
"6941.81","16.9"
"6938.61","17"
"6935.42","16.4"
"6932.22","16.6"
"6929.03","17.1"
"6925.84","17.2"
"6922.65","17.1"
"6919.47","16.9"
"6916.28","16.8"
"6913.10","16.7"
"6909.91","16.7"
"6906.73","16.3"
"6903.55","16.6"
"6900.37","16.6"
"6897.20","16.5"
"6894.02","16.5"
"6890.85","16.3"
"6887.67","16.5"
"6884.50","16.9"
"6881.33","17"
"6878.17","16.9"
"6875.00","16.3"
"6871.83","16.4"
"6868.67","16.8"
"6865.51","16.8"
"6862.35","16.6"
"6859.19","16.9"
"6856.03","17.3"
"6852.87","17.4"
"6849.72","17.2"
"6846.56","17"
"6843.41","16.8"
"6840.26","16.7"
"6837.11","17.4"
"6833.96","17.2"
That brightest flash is 4.14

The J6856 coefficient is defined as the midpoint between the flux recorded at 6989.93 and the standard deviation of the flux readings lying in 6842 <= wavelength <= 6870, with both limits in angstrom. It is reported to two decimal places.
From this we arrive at 8.23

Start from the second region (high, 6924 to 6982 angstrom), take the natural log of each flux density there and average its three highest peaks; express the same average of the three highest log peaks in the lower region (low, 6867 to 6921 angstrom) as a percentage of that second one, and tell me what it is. 100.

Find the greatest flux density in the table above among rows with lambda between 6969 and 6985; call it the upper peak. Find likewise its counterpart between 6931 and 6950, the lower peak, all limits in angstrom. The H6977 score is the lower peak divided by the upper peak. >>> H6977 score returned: 1.03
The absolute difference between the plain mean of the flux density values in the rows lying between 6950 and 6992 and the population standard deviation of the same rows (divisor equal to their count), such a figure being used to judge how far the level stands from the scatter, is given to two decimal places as 16.14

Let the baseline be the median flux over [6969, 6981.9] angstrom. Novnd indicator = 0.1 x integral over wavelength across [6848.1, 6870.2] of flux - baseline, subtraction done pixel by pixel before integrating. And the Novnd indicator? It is 1.5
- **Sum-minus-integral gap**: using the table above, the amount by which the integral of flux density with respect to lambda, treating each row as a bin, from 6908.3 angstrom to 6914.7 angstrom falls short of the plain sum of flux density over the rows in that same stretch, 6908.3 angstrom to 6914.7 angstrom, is -73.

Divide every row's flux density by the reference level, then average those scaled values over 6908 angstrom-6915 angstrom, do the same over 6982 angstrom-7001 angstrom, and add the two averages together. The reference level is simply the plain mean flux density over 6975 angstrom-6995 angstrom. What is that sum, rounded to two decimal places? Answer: 2.02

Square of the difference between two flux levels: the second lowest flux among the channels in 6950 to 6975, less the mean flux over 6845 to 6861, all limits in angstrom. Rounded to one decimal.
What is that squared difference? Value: 1.1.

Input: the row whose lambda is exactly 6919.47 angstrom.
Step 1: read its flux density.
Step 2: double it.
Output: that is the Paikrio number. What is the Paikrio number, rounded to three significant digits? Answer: 33.8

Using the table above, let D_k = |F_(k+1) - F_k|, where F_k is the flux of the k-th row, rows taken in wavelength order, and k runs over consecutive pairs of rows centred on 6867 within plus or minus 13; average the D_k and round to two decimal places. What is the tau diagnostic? 0.29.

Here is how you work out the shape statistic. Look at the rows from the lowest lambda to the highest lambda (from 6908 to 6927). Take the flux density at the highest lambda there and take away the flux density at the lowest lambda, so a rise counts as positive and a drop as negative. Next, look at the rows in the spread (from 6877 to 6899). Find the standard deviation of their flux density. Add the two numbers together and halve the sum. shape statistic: 0.4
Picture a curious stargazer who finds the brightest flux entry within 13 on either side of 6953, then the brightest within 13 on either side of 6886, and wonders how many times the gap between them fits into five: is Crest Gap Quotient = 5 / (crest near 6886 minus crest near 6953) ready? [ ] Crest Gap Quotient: 50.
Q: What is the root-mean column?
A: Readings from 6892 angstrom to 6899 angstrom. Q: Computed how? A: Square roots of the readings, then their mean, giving 4.06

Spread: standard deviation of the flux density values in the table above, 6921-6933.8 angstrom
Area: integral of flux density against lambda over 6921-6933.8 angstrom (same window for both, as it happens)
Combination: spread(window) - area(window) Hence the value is -217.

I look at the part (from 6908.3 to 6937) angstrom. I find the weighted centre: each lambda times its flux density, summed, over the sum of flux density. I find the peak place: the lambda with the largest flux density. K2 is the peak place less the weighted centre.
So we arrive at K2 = 3.2 angstrom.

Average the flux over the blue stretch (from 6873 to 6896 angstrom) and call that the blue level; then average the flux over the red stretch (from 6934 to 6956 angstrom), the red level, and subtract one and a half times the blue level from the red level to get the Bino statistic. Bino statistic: -8.4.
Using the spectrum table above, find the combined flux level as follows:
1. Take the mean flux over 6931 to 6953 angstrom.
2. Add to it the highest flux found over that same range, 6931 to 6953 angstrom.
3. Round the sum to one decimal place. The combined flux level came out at 33.5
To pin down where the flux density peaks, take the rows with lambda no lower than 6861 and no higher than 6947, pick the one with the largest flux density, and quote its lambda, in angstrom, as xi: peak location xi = 6925.84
